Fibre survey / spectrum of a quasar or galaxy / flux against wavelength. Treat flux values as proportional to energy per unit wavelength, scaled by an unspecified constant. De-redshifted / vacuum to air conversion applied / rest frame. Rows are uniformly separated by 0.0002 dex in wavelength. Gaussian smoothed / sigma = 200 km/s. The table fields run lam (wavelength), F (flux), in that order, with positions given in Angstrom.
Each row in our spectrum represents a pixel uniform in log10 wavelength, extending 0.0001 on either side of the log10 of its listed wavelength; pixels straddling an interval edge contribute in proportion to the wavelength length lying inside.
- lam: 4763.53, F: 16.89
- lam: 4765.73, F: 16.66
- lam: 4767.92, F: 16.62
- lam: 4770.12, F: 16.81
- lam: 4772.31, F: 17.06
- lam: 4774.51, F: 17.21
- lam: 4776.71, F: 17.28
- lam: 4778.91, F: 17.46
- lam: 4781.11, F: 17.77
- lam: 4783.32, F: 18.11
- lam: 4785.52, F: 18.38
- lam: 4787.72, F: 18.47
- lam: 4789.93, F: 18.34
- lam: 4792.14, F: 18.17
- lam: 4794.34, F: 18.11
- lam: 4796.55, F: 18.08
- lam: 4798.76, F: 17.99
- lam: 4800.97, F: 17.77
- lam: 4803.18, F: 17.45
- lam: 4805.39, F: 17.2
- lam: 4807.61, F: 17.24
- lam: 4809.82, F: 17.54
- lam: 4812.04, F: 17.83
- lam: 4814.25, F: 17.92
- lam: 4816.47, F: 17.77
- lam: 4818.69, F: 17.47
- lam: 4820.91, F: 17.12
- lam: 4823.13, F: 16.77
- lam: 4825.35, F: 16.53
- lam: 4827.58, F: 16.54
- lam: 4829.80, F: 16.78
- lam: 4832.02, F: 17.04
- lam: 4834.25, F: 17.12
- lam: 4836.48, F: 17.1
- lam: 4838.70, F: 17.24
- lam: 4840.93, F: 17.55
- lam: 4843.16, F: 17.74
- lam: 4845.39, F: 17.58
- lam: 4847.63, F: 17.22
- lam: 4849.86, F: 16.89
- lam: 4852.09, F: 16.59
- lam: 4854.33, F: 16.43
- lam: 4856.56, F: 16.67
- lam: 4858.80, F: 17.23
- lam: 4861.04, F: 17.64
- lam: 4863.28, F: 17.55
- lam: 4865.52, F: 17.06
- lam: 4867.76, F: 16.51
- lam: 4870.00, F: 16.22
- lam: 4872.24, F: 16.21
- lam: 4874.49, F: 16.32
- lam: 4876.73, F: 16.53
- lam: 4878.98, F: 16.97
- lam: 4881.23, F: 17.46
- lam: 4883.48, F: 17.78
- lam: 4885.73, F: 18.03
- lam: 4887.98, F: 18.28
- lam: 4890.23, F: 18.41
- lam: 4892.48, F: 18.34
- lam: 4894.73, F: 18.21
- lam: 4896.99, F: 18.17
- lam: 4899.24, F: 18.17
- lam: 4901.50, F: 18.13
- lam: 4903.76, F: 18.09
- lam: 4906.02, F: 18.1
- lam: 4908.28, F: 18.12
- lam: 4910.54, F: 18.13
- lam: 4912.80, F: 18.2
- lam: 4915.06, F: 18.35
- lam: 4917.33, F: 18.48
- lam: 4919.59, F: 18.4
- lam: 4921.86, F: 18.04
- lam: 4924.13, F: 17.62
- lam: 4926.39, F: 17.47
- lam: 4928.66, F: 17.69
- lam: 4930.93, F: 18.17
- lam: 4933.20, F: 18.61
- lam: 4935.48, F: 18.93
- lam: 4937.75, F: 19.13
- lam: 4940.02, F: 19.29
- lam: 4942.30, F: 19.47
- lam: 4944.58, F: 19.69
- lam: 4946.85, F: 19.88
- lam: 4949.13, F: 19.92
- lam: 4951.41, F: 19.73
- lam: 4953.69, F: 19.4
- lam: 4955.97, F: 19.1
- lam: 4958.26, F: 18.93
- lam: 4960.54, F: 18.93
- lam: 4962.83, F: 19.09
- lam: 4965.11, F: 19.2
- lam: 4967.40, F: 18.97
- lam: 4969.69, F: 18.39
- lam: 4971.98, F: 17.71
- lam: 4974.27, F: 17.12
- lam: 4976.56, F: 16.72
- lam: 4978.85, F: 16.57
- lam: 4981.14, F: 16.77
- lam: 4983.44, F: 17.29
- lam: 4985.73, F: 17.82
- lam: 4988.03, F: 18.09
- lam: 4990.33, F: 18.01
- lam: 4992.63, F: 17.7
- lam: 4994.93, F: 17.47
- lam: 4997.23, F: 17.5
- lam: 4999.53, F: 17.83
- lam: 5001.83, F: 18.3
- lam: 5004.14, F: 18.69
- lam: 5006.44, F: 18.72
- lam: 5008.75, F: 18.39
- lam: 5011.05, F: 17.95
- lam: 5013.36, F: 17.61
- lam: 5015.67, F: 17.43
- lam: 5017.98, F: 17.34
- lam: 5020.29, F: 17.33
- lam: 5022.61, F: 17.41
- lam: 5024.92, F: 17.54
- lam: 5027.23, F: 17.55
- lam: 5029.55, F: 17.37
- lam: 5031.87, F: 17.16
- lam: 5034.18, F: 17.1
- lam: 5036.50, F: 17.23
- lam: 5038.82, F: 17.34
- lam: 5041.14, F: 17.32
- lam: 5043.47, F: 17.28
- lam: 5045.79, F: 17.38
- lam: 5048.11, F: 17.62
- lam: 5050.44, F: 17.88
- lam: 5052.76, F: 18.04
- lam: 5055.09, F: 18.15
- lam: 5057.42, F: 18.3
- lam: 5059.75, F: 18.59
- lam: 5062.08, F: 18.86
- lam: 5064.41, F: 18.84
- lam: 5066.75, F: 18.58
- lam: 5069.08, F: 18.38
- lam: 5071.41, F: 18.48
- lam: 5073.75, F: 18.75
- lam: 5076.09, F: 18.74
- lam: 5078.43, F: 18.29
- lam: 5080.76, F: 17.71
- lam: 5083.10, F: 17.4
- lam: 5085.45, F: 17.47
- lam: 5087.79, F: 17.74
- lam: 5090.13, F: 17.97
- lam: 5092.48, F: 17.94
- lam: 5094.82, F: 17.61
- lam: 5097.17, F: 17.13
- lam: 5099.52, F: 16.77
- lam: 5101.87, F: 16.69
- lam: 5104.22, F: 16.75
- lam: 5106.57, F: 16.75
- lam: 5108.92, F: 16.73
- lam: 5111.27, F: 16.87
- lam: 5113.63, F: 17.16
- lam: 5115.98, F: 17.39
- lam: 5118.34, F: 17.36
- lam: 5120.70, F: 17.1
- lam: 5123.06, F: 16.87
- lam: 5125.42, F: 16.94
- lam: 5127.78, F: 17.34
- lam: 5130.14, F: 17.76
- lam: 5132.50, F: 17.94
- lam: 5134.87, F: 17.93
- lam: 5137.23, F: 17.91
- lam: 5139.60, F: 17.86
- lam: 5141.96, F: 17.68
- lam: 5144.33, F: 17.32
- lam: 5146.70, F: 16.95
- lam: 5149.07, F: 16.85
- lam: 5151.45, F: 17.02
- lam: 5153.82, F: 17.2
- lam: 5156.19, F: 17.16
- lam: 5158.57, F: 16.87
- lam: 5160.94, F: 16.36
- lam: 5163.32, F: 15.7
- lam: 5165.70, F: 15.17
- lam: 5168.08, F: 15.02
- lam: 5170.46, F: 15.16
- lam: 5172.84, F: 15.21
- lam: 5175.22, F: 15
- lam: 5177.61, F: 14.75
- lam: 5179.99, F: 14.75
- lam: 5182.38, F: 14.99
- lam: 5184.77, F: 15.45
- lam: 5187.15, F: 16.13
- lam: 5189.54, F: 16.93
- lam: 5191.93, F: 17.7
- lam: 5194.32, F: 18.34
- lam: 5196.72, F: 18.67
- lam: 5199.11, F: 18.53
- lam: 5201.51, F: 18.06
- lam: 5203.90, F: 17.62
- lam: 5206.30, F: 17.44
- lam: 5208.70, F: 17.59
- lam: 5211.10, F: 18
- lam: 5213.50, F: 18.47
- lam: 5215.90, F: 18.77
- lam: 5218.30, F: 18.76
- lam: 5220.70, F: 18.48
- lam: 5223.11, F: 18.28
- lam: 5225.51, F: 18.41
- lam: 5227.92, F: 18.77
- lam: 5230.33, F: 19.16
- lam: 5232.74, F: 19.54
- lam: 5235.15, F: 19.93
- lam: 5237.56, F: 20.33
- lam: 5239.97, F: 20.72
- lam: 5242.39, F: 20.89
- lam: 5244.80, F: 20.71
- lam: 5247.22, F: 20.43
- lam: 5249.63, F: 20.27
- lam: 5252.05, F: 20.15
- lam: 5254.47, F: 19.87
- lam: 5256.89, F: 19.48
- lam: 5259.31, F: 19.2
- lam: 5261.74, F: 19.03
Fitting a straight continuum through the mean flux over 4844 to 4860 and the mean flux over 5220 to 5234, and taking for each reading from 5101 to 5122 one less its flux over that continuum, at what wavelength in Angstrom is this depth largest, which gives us 5101.87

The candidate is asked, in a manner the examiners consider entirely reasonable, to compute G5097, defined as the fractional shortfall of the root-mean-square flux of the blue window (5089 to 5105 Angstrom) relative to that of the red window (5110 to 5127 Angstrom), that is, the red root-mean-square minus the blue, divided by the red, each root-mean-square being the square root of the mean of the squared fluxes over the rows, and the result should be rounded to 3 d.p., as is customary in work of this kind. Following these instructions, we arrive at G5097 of -0.010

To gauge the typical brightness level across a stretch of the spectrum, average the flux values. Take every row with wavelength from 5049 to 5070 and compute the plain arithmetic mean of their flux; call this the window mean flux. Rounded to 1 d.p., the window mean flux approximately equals 18.4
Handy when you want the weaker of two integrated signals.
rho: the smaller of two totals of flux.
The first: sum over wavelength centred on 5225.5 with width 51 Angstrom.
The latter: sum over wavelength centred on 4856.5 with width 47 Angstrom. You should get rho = 356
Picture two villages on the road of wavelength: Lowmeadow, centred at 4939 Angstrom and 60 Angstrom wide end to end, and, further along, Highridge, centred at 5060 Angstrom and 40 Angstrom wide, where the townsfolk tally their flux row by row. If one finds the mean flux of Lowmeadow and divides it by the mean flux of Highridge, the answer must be 1.03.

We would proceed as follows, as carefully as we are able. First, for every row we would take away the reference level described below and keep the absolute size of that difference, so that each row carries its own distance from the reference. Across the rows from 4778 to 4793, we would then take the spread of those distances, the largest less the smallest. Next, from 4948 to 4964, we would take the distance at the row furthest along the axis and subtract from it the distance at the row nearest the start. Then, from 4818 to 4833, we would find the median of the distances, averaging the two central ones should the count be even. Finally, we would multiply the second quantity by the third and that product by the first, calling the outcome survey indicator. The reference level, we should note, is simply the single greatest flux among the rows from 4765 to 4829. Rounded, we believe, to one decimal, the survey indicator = -1.4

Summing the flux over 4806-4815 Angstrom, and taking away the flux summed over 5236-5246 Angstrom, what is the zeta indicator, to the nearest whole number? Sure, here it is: -12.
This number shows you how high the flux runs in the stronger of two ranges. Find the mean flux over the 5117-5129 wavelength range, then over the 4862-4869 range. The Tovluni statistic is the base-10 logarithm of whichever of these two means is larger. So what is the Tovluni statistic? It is 1.23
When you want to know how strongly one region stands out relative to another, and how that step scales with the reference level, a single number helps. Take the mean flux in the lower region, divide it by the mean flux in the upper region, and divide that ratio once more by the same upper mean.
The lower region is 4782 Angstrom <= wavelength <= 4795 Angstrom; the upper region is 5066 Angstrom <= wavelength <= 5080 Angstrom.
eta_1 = 0.053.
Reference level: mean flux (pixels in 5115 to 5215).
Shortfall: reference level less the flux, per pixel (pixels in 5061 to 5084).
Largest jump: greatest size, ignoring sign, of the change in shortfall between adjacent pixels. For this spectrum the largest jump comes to 0.58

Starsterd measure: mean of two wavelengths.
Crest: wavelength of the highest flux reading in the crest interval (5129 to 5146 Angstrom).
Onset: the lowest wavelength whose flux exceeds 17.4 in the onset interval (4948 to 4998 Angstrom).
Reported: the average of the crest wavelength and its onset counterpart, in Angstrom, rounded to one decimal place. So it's 5040.8 Angstrom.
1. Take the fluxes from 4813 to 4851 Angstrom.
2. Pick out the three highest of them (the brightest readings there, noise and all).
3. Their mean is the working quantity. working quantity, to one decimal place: 17.8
